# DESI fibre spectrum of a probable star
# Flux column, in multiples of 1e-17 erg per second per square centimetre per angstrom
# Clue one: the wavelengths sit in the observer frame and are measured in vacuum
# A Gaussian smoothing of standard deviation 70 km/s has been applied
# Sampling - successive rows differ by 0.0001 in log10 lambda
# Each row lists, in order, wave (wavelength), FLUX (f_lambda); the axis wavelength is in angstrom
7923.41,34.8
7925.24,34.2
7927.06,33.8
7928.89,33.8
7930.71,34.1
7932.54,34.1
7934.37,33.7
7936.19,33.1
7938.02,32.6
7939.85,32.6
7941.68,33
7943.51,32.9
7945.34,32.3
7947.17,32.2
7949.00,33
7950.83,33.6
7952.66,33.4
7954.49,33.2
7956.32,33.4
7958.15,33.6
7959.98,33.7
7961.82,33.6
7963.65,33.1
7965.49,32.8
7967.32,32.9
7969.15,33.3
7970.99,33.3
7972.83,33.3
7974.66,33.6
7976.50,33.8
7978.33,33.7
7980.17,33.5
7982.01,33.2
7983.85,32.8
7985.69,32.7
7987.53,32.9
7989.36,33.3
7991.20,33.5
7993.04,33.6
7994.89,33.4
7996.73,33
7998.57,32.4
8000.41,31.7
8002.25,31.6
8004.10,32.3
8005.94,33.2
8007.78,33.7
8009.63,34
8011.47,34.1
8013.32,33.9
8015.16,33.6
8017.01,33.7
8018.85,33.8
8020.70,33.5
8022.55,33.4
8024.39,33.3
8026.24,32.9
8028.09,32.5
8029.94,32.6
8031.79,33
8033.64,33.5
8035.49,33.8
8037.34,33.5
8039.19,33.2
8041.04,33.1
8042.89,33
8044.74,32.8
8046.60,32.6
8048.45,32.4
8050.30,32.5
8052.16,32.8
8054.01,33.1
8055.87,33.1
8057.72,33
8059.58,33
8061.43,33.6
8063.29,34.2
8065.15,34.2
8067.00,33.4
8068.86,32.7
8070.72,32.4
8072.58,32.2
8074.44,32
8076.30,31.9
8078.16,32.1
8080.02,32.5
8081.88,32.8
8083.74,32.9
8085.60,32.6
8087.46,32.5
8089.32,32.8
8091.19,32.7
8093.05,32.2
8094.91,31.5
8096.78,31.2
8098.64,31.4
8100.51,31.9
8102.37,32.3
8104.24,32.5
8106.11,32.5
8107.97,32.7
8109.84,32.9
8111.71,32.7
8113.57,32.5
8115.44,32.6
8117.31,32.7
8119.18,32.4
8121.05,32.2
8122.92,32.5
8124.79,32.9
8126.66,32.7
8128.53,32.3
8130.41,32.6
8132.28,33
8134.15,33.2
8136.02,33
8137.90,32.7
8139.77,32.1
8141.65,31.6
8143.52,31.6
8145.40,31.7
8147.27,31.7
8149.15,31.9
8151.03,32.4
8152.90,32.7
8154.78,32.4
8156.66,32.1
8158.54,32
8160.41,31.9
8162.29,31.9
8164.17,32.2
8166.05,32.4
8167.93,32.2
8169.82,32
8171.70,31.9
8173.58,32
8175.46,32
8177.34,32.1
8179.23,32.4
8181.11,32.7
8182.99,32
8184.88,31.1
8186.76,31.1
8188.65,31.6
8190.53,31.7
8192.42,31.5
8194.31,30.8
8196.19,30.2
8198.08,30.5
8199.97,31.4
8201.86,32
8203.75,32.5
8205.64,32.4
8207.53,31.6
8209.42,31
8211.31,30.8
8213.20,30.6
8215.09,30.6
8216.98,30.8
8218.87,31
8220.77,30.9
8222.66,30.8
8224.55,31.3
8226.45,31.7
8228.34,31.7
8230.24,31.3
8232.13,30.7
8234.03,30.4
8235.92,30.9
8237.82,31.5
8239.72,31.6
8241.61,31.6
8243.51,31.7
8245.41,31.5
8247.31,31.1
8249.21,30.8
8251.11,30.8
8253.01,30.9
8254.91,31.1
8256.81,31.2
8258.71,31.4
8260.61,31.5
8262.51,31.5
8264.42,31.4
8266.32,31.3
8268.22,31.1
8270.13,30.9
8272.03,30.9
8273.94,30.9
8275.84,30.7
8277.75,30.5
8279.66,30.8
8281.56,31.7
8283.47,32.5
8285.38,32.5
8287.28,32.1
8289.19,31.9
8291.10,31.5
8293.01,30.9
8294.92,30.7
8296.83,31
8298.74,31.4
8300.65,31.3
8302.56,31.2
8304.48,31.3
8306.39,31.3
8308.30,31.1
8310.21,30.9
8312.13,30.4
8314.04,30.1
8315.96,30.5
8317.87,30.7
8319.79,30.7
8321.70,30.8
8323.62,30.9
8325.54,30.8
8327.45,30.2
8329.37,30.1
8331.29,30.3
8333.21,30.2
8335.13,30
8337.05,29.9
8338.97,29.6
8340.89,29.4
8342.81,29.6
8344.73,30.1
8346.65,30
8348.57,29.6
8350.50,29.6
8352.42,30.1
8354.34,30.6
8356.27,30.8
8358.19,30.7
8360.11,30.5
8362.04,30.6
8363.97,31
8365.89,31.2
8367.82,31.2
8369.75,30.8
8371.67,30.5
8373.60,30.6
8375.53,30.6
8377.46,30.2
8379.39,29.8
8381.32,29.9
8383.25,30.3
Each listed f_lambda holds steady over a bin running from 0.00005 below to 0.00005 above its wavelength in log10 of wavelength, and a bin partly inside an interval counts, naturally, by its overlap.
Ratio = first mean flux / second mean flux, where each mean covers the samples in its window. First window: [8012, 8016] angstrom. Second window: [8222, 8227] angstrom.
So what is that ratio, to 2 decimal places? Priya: 1.08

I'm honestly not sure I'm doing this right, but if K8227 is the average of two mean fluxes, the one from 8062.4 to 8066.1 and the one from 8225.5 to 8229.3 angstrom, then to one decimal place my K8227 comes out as 33.0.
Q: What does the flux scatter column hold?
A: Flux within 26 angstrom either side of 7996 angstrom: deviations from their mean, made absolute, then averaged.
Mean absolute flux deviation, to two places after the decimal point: 0.48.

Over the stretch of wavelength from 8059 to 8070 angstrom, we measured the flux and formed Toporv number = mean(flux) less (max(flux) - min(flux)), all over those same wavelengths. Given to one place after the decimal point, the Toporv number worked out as 32.0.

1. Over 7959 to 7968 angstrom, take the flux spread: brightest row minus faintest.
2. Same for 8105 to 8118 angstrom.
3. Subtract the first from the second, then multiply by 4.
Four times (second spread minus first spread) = -2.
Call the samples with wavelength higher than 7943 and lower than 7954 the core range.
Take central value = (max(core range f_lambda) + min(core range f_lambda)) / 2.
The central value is 32.9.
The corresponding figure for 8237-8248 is 31.4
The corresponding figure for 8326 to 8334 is 30.2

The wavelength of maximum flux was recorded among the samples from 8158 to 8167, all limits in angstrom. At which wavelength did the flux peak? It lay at 8166.05 angstrom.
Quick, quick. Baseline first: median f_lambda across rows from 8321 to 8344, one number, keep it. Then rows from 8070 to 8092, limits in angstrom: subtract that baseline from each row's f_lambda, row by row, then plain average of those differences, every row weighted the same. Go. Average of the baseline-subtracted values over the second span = 2.30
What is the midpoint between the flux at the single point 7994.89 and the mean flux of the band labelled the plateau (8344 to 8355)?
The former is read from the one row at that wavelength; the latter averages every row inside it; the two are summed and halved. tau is 31.7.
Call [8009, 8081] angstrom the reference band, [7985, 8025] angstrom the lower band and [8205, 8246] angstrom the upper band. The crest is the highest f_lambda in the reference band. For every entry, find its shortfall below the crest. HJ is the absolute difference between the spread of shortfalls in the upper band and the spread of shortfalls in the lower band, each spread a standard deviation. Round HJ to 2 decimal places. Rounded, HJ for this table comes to 0.19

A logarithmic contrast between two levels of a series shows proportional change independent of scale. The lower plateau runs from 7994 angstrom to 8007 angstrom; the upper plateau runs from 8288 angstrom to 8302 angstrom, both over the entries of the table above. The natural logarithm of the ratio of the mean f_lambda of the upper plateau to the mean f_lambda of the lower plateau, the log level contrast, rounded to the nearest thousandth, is -0.040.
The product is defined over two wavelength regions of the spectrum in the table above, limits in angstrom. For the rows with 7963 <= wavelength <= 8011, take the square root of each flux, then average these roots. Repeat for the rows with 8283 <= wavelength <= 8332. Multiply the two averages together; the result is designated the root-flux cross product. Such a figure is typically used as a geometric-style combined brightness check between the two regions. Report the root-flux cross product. 32.05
